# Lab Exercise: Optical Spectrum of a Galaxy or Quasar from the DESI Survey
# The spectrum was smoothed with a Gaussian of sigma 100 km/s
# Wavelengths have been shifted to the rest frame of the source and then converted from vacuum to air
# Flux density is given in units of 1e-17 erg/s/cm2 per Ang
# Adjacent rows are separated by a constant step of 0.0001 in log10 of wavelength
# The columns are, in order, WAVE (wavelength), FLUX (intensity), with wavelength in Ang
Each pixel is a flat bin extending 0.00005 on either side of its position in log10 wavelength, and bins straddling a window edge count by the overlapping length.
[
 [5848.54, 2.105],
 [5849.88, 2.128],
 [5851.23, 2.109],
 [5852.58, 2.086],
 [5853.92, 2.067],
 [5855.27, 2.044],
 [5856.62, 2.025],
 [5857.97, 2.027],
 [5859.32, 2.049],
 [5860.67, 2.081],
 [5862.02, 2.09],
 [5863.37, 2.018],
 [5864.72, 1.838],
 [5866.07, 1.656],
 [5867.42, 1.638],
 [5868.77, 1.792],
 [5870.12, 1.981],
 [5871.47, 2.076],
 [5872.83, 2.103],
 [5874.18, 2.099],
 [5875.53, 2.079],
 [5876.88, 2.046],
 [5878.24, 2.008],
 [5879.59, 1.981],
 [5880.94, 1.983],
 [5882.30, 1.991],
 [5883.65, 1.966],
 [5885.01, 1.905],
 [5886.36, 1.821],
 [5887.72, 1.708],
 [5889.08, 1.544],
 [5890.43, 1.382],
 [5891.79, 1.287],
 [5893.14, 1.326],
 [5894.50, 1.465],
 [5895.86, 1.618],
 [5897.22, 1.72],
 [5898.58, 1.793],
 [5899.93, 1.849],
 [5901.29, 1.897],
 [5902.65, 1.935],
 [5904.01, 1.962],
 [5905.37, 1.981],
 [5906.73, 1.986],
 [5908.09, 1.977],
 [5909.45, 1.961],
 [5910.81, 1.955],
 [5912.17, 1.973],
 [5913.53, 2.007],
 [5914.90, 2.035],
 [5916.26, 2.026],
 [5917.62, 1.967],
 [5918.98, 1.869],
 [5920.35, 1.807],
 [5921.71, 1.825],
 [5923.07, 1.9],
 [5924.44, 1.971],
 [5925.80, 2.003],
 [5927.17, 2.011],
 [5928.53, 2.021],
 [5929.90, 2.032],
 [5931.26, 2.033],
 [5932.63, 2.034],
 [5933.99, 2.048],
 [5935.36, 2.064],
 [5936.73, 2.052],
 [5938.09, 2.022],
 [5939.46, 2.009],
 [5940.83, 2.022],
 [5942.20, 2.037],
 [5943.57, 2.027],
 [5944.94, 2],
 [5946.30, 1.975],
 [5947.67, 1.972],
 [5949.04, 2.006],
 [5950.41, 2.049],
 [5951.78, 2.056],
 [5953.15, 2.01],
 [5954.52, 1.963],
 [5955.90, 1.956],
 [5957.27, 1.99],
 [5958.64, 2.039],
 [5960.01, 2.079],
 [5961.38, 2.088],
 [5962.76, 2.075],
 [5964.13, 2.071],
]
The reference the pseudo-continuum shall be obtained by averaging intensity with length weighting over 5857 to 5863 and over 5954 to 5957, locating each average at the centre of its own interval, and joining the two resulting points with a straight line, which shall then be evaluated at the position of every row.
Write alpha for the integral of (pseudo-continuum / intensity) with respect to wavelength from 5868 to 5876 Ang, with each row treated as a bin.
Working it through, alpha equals 8.1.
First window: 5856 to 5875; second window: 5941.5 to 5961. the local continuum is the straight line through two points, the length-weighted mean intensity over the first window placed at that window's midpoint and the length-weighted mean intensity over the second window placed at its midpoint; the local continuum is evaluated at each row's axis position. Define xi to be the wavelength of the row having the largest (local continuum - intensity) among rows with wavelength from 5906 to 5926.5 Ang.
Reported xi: 5920.35 Ang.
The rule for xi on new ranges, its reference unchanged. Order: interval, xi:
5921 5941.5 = 5921.71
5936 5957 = 5955.90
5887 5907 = 5891.79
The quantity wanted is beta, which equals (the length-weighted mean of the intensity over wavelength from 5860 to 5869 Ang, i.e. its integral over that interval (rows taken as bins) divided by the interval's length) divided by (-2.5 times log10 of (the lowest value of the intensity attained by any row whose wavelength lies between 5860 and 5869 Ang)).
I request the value -3.50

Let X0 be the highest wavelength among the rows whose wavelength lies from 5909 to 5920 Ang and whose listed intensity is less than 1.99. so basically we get 5918.98 Ang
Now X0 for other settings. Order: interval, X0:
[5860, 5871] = 5870.12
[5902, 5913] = 5912.17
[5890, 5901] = 5899.93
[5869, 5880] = 5879.59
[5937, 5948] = 5947.67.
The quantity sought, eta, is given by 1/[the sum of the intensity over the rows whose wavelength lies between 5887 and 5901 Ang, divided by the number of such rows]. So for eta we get 0.64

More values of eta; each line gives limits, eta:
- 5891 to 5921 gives 0.54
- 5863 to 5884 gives 0.51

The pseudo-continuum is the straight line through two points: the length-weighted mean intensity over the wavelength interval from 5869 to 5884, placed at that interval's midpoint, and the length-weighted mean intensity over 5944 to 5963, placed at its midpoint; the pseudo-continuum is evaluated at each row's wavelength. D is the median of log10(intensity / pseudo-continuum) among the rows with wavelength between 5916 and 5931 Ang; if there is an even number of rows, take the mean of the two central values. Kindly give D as -0.011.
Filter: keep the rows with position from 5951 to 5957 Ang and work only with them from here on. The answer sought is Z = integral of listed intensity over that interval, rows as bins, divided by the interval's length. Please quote 1.99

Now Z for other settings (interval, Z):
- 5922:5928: 1.96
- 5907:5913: 1.97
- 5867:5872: 1.88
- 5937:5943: 2.02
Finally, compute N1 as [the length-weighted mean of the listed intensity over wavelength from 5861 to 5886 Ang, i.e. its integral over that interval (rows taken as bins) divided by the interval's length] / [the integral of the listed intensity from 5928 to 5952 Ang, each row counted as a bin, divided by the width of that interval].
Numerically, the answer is 0.97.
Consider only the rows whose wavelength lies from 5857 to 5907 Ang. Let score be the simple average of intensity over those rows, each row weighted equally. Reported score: 1.86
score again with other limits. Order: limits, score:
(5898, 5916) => 1.95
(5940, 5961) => 2.01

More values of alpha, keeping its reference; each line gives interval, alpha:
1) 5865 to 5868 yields 3.7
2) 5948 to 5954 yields 5.8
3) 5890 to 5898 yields 11.1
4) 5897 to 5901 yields 4.5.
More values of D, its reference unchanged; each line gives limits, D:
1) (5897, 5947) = -0.008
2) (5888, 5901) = -0.117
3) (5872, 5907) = -0.022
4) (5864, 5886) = -0.009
